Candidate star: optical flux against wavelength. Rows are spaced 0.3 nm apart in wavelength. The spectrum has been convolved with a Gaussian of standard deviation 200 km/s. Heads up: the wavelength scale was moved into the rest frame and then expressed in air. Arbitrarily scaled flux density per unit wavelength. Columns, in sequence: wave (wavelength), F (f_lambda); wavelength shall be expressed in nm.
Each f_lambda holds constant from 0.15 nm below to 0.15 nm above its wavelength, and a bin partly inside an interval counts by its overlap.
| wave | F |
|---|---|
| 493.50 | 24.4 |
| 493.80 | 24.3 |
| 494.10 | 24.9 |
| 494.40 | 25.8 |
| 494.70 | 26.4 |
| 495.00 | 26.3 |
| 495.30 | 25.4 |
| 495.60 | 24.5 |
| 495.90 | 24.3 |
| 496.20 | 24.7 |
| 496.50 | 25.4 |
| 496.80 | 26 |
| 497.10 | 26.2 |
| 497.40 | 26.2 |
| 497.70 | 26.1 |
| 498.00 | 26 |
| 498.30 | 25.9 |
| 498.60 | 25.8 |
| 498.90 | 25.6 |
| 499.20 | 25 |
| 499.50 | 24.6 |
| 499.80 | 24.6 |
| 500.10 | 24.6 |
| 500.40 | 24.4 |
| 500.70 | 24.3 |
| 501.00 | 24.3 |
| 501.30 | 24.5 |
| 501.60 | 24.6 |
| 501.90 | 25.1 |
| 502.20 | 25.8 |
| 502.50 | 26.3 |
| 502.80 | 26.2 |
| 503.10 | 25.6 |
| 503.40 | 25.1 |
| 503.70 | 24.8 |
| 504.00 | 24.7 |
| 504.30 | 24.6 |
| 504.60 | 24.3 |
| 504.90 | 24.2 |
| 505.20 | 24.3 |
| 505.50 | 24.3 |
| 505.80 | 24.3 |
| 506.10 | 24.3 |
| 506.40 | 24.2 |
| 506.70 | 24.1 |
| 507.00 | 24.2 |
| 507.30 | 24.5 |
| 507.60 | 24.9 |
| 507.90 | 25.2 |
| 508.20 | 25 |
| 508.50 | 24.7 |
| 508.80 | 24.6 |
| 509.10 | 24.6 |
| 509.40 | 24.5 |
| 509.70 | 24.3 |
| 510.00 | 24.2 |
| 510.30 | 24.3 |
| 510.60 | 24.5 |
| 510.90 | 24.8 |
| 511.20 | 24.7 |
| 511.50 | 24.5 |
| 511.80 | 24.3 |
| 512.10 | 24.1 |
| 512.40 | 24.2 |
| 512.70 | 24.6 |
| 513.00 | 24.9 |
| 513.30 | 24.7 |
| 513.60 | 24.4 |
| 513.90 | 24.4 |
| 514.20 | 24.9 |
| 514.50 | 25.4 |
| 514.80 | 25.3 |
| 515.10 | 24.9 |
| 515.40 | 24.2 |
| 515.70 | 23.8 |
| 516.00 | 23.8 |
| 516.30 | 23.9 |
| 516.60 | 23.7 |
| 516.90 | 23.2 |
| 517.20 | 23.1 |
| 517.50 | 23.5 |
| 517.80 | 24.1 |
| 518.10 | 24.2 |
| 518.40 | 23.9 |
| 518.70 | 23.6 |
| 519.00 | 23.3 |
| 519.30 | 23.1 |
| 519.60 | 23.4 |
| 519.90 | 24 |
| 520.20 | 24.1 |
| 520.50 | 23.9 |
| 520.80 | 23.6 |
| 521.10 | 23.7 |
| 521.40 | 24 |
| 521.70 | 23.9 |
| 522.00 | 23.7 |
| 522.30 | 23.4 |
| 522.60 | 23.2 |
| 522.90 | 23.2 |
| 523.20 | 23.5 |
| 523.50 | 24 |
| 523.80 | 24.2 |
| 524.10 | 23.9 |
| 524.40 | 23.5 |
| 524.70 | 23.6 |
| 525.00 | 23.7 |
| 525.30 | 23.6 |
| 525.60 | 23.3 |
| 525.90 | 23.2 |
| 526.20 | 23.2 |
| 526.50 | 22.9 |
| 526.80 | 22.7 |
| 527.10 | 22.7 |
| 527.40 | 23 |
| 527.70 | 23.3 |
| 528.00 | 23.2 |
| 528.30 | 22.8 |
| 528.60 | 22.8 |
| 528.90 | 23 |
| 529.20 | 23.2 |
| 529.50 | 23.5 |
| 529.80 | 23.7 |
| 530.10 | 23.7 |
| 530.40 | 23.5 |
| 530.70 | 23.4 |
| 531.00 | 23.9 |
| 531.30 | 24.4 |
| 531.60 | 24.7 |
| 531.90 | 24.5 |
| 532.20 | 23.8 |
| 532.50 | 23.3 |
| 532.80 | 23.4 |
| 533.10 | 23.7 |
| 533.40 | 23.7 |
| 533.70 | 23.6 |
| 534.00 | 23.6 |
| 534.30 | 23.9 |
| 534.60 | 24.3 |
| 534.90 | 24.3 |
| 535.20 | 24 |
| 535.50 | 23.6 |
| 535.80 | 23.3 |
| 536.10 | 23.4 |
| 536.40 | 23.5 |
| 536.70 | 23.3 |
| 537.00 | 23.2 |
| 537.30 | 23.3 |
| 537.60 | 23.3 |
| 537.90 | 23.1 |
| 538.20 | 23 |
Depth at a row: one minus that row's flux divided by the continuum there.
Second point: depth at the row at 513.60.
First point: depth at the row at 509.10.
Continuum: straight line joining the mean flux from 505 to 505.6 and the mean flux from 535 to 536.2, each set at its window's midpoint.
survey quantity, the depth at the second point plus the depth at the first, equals -0.028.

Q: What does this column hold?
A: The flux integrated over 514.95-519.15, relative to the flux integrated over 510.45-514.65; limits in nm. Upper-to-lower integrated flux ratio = 0.97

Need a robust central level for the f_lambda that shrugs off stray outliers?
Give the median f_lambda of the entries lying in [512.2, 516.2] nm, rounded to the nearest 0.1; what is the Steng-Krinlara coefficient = 24.6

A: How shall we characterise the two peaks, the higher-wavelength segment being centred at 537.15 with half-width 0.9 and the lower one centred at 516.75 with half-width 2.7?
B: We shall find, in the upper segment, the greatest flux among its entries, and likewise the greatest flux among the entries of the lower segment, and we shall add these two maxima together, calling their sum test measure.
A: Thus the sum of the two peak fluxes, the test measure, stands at 48.9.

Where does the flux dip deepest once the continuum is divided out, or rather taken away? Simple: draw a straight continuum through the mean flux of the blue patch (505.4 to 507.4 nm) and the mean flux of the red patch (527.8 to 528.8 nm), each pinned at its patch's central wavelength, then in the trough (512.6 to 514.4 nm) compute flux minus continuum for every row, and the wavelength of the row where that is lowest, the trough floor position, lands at 513.60 nm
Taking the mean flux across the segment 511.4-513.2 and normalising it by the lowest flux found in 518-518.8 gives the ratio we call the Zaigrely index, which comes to 1.04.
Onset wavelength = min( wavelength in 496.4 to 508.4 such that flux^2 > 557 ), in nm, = 496.50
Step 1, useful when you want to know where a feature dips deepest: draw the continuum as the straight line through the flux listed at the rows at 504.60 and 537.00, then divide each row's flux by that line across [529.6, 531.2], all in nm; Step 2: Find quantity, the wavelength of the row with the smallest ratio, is 530.70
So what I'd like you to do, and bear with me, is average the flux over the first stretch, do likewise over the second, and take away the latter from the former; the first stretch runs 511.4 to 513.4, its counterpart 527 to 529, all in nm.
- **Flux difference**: 1.5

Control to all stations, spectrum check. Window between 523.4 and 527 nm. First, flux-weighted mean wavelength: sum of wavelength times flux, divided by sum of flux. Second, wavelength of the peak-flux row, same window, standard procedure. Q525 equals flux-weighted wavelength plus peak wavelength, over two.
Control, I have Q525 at 524.47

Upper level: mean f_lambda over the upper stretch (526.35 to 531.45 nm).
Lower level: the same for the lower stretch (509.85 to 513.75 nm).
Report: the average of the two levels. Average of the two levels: 23.9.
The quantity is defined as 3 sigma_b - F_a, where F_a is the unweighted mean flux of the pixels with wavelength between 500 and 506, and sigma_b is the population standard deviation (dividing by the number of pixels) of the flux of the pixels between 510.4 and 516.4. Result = -23.5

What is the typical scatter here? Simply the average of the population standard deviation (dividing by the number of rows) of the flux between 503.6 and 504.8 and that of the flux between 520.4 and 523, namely 0.23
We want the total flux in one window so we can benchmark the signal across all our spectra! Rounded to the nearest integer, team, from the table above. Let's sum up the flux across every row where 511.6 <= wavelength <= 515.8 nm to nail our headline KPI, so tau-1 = 344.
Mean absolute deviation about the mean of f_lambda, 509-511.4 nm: 0.17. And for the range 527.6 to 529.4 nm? 0.18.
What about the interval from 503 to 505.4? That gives 0.35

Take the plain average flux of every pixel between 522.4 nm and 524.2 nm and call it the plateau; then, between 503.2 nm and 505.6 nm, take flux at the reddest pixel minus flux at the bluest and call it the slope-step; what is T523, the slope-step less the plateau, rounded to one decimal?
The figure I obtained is -24.5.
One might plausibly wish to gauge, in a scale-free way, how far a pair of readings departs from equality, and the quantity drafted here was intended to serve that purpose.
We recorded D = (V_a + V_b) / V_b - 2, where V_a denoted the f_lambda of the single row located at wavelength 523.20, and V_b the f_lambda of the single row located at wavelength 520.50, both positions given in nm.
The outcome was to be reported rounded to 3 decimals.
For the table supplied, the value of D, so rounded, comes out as -0.017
